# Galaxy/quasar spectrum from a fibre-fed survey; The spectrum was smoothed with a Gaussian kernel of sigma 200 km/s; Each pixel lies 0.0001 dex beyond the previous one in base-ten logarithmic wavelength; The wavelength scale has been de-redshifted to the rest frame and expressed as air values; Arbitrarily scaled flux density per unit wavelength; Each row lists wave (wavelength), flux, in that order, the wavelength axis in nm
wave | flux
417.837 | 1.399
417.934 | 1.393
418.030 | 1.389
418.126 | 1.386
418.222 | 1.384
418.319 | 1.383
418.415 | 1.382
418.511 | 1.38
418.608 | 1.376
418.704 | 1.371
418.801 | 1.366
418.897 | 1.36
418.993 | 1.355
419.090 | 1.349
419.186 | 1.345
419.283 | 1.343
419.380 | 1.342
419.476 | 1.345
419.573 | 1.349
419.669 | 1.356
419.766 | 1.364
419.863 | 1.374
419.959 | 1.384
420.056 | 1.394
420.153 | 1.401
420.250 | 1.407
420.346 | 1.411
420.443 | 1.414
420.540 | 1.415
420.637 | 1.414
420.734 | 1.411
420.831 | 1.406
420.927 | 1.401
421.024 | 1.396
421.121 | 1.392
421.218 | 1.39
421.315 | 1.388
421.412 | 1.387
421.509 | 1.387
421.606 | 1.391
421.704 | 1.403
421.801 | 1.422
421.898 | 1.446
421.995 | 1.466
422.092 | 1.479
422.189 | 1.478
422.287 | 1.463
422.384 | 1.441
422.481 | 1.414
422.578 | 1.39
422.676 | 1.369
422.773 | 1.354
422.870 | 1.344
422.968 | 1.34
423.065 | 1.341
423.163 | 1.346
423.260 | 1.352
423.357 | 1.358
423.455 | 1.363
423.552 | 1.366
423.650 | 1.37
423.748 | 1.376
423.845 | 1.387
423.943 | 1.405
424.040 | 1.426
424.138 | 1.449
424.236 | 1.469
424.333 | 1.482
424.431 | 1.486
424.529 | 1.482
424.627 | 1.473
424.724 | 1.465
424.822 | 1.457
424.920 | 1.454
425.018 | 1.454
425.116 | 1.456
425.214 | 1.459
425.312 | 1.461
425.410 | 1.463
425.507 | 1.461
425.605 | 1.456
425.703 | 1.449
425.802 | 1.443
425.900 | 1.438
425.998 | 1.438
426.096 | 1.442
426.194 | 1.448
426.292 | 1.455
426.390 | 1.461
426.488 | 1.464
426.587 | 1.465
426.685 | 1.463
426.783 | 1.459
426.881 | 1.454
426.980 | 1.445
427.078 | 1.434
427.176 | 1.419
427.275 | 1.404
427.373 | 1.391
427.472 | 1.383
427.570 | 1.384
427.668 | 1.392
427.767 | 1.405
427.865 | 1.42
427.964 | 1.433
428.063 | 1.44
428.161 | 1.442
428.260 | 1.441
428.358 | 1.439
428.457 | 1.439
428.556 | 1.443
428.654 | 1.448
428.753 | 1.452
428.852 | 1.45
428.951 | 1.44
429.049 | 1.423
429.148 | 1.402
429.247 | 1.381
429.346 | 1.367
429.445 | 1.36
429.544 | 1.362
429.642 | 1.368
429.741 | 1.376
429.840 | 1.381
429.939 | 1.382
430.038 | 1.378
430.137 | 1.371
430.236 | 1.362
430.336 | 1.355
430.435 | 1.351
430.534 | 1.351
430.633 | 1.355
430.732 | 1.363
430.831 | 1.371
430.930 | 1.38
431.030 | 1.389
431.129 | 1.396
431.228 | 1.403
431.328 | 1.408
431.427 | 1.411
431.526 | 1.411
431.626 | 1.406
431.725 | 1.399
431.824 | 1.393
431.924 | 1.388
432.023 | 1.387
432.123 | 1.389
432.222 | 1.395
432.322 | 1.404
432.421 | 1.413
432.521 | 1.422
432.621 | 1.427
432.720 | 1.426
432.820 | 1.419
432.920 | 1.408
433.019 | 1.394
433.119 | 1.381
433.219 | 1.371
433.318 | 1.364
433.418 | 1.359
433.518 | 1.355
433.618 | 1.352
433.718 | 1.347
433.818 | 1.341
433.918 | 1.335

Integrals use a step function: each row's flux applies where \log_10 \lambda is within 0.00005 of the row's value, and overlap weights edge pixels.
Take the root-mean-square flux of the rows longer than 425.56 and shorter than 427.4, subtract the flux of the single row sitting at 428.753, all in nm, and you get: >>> -0.01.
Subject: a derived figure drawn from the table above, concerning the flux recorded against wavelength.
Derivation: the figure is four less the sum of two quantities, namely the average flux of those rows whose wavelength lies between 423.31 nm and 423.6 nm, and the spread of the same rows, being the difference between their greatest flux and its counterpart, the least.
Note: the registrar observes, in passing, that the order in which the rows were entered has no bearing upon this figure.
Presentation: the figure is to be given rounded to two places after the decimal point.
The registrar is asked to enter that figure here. 2.63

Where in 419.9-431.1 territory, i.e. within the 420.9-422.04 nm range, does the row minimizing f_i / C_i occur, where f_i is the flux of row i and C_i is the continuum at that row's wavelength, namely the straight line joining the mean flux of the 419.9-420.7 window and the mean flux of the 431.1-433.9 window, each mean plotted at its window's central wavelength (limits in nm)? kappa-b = 421.412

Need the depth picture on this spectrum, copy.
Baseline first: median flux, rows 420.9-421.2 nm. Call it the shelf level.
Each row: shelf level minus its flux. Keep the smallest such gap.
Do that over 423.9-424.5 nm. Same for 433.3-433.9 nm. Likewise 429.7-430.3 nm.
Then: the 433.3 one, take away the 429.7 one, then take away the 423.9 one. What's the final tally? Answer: 0.108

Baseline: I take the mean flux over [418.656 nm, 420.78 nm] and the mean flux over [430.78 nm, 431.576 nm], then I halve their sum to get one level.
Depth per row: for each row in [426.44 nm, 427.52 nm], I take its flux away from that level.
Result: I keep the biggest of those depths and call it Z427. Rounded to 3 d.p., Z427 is 0.003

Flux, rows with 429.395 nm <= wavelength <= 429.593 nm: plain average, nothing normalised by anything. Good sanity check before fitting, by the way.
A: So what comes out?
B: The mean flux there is 1.36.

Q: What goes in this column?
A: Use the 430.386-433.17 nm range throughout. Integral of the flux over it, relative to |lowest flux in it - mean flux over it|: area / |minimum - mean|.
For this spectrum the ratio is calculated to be 90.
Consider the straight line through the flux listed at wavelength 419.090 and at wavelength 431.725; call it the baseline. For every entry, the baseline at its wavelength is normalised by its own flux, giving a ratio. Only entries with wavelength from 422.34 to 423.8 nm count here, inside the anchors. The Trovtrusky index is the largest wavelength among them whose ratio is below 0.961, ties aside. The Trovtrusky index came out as 422.384 nm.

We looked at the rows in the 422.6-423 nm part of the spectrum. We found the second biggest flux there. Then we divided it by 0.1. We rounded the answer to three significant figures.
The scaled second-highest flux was 13.5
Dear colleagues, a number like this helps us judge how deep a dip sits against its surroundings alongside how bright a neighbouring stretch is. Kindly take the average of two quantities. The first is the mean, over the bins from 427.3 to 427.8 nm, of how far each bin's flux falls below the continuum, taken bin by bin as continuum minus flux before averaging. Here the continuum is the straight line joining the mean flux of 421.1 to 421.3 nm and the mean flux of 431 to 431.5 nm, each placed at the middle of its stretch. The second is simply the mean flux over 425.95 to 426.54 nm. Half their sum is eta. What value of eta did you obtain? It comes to 0.729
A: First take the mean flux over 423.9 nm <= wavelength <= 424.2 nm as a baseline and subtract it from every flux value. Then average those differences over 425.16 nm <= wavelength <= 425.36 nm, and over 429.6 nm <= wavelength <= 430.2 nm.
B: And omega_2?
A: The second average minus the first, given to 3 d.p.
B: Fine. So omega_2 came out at -0.084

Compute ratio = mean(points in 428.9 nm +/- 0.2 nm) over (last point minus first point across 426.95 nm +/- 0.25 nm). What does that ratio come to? -36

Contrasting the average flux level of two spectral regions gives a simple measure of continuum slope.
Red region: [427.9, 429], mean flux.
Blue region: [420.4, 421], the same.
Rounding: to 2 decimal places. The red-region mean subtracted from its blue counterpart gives -0.03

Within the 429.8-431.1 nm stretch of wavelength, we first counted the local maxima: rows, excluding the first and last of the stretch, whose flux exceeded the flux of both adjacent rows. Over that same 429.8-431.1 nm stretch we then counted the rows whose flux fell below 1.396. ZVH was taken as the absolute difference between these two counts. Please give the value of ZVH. 12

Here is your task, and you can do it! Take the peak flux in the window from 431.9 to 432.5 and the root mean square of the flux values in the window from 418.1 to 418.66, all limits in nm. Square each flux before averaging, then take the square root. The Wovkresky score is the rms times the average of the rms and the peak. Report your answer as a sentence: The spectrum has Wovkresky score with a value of 1.93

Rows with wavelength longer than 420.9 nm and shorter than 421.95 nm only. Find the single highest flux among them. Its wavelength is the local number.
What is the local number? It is 421.898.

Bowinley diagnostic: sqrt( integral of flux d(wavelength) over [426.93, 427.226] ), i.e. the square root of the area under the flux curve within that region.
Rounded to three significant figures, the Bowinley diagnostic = 0.650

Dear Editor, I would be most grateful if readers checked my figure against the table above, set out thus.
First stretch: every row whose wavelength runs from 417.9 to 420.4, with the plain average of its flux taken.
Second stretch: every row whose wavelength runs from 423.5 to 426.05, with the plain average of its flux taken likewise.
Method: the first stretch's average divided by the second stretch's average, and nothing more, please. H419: 0.951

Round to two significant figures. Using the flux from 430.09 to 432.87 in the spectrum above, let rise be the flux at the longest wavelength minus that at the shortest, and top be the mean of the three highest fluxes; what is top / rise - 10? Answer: 20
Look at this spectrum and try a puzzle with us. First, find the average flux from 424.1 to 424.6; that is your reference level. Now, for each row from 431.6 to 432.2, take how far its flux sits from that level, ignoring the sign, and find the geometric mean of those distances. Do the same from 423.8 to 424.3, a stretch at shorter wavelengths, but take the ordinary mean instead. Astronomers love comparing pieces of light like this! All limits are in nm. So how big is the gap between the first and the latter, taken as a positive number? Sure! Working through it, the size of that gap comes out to 0.03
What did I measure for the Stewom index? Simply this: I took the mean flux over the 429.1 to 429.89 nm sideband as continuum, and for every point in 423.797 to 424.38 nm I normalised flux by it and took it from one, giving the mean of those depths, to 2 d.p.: -0.04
